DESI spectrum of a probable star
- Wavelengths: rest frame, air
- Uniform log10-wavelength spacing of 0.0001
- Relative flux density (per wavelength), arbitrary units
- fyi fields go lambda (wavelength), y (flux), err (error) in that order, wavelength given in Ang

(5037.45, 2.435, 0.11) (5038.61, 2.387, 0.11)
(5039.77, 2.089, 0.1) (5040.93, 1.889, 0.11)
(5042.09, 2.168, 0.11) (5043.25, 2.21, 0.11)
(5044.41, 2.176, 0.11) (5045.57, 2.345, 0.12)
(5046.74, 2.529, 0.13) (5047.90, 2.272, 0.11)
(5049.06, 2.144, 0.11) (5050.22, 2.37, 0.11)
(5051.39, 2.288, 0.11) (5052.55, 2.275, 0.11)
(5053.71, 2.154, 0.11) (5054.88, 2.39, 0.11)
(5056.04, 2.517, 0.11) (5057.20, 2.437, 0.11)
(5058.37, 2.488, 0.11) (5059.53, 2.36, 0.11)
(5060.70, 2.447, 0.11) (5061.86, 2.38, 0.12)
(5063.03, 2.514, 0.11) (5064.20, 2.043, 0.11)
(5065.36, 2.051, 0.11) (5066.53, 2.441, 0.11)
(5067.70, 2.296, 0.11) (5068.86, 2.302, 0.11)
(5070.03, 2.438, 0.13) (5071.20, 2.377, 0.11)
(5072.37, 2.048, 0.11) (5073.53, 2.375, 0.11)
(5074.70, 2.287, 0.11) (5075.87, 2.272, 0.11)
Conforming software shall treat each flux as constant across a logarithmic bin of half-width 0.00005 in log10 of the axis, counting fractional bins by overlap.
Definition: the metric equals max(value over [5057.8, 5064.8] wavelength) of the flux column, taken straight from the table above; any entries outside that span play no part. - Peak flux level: 2.514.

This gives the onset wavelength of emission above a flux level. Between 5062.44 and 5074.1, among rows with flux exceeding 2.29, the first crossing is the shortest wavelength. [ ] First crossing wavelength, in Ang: 5063.03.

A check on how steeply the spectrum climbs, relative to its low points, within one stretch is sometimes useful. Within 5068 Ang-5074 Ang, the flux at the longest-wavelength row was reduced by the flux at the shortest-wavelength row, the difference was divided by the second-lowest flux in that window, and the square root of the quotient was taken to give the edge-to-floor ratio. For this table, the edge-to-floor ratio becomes 0.18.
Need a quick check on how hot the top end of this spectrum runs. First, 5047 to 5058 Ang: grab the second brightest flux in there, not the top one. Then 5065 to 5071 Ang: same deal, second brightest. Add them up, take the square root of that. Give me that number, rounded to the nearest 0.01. 2.21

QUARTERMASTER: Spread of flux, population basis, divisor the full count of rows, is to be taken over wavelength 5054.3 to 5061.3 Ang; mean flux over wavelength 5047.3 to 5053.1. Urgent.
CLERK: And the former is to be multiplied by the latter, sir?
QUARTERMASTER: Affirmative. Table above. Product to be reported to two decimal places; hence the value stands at 0.12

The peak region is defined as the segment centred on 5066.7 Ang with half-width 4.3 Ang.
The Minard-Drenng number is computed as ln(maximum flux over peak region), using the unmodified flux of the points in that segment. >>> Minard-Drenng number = 0.922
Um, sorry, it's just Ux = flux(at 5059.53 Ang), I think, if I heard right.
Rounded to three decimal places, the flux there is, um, 2.360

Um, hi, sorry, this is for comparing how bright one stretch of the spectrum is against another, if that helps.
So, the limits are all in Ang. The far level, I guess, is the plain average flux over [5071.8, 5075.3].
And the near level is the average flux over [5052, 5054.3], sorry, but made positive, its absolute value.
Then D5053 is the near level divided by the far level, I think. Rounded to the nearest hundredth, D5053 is 0.99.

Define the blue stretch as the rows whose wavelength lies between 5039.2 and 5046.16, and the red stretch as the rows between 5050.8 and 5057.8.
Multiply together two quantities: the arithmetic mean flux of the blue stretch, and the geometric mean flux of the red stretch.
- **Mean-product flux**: 5.02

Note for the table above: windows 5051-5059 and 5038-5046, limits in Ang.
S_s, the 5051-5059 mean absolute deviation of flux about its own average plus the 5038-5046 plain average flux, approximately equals 2.29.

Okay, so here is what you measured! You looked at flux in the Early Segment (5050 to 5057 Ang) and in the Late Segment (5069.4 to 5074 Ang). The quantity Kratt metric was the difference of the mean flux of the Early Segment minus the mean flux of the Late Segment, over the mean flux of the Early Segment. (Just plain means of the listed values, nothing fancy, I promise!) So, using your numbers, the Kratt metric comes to 0.01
